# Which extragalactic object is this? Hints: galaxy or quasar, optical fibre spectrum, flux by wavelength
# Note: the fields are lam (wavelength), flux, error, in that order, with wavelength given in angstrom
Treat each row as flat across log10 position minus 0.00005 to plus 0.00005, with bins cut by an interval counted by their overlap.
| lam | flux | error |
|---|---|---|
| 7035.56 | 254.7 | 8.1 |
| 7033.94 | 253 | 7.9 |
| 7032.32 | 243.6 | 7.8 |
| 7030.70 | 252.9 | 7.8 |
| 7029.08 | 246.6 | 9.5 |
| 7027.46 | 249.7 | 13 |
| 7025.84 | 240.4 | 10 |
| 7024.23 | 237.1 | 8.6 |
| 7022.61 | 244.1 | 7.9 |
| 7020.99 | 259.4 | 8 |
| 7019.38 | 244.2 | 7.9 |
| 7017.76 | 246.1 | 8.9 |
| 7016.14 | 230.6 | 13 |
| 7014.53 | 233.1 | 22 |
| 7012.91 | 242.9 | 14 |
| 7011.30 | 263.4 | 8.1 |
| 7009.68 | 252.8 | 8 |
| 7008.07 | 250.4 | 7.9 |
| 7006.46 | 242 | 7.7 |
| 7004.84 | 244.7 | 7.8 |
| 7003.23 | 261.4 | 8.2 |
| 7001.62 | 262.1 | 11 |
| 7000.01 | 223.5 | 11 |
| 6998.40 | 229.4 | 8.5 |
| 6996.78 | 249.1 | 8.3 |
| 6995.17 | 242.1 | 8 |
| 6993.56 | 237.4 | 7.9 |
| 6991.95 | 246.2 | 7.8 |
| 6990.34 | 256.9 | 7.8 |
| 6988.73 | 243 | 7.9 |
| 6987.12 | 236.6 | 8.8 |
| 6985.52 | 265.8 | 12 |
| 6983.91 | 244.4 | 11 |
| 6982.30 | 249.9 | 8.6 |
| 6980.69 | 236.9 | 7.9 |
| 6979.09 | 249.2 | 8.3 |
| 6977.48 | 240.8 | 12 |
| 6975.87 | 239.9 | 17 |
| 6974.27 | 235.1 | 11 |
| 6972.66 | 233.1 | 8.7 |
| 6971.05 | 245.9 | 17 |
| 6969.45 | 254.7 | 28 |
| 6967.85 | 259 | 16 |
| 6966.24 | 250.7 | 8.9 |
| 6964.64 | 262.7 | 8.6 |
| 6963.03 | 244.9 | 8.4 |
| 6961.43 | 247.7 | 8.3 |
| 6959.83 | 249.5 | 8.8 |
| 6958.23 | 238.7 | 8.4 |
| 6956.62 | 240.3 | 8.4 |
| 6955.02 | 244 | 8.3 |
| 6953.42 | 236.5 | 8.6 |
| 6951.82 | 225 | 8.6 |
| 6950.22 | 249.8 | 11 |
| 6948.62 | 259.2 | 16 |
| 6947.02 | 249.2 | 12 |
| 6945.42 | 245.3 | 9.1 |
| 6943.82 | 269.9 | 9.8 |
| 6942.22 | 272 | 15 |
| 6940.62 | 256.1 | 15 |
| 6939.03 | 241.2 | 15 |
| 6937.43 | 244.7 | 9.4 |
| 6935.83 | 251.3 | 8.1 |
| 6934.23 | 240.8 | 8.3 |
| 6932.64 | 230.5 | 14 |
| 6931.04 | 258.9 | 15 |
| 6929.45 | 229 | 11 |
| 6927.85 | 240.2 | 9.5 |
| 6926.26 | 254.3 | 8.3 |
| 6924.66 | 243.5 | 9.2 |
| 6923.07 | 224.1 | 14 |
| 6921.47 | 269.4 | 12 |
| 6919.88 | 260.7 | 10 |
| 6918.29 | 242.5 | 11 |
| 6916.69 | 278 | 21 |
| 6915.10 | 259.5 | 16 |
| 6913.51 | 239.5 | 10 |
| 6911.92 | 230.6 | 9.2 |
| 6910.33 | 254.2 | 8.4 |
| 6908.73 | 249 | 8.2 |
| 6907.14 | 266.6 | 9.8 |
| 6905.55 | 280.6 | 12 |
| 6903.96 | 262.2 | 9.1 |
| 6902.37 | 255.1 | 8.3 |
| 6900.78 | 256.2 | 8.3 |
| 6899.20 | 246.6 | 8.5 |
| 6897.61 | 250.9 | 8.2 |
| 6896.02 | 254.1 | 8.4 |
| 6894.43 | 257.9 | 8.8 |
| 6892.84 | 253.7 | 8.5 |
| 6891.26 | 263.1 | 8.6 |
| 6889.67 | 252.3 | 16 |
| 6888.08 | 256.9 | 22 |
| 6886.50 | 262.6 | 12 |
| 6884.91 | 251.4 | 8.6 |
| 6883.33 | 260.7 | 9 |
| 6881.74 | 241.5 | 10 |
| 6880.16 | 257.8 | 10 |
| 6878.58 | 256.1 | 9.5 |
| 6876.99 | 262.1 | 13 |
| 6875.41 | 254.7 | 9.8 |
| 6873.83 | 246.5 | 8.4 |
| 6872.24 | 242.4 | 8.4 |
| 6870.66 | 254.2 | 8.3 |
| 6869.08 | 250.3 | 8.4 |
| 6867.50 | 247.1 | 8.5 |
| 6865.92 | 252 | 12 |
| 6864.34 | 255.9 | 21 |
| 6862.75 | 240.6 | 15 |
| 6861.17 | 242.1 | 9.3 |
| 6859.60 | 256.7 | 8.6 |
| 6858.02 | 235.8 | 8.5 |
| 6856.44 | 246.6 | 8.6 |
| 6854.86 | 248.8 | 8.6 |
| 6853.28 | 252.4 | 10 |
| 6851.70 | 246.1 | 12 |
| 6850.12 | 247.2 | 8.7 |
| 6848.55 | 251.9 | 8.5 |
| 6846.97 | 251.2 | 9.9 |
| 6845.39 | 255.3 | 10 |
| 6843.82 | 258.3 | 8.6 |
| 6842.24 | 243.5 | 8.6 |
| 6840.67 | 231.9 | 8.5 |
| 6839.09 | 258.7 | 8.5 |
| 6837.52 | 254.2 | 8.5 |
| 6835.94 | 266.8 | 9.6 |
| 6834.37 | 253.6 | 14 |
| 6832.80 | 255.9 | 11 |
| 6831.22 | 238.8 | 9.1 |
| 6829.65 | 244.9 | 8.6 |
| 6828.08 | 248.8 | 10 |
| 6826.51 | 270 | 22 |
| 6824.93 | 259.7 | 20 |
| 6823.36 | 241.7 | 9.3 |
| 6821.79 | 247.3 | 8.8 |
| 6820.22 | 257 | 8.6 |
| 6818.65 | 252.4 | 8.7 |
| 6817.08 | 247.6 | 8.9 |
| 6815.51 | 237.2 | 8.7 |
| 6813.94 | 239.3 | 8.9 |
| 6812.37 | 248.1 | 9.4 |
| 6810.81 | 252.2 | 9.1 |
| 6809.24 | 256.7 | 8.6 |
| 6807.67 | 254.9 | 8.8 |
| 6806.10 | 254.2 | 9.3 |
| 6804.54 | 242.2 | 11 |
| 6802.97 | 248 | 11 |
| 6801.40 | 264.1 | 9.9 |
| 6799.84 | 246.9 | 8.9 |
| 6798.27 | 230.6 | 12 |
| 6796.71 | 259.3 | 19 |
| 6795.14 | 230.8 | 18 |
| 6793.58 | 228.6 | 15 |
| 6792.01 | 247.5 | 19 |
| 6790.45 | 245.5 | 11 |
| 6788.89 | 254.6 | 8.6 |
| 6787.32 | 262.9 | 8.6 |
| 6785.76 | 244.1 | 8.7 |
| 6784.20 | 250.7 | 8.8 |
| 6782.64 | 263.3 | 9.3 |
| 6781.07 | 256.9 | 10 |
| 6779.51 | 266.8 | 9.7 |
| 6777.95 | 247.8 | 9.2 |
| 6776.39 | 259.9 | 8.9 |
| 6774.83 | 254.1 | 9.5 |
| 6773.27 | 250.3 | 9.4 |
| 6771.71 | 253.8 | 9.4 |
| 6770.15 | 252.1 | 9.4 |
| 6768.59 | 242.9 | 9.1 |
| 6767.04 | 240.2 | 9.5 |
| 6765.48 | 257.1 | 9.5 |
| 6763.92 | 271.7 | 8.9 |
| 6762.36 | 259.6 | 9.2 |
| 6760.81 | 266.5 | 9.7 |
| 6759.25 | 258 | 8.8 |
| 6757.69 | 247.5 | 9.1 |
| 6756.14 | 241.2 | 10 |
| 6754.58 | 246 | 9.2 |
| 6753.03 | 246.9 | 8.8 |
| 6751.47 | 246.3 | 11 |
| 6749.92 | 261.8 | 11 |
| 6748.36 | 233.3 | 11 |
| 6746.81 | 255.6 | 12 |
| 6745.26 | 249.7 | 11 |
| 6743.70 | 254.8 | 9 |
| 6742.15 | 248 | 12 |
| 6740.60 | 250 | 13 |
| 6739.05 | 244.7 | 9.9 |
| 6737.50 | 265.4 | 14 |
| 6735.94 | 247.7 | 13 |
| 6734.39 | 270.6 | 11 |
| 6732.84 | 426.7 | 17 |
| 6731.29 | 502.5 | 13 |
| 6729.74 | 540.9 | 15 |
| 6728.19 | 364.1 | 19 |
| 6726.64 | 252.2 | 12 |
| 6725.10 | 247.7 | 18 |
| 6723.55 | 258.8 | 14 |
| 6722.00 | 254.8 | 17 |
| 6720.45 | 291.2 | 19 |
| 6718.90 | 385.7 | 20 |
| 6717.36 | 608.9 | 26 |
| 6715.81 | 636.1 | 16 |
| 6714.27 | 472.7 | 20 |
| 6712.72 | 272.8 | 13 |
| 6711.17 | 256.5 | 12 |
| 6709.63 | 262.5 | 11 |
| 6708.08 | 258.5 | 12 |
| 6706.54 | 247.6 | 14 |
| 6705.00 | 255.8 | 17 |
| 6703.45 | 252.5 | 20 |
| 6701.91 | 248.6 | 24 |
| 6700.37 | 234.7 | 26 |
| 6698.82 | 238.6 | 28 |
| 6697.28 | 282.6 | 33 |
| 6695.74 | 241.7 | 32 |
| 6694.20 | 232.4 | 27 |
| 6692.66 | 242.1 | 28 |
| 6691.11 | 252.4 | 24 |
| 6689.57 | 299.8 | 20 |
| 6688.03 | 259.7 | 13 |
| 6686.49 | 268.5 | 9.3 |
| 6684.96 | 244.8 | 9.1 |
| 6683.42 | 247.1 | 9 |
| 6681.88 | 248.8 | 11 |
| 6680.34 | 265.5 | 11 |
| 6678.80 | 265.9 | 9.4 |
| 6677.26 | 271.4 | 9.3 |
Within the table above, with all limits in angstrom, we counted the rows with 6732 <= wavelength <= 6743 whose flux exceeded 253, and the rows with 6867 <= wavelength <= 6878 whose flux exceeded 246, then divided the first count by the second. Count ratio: 0.50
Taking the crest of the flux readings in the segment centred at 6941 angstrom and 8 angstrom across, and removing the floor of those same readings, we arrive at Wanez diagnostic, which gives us 31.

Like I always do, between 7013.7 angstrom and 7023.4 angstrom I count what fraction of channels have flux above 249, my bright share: 0.2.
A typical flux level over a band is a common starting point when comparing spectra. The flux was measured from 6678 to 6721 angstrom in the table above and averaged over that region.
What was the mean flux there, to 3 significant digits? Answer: 296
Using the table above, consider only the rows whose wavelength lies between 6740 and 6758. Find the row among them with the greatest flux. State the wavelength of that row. 6749.92 angstrom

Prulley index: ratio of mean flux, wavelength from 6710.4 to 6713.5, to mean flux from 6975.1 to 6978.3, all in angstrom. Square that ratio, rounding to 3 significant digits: 1.21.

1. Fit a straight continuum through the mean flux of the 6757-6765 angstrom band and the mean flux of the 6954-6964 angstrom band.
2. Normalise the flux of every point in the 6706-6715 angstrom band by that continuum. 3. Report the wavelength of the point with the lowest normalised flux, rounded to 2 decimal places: 6706.54 angstrom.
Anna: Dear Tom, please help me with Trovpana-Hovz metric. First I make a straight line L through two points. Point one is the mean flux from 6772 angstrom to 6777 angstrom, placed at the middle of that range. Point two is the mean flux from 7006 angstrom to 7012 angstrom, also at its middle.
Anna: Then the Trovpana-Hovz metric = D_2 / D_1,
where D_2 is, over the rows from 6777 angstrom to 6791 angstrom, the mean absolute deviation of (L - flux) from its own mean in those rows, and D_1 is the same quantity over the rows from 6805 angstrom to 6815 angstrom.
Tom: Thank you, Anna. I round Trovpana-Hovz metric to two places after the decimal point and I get 1.44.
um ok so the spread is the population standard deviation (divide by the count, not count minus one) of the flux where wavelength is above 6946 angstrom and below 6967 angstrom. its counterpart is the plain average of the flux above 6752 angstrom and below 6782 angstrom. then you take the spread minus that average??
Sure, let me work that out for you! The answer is -244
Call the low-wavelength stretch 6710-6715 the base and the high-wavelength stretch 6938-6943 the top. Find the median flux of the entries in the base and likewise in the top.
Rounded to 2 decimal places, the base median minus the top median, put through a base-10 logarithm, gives 1.22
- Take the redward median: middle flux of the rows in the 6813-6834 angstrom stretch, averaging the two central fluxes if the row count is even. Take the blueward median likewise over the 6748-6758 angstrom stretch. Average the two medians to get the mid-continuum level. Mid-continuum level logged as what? 247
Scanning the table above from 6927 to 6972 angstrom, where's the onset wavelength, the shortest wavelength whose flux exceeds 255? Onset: 6931.04 angstrom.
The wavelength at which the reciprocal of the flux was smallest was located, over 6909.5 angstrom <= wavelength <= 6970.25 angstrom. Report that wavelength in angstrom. 6916.69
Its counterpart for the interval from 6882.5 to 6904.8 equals 6891.26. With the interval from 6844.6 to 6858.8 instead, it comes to 6845.39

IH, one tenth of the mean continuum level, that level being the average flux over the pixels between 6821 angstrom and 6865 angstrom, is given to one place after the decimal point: 25.0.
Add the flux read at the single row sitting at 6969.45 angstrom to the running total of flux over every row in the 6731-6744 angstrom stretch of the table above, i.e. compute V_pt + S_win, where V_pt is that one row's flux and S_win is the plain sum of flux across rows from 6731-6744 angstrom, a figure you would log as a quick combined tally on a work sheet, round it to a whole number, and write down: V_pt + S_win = 2965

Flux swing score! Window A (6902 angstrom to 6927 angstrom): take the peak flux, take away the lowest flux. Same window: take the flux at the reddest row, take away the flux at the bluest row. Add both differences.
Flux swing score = 56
